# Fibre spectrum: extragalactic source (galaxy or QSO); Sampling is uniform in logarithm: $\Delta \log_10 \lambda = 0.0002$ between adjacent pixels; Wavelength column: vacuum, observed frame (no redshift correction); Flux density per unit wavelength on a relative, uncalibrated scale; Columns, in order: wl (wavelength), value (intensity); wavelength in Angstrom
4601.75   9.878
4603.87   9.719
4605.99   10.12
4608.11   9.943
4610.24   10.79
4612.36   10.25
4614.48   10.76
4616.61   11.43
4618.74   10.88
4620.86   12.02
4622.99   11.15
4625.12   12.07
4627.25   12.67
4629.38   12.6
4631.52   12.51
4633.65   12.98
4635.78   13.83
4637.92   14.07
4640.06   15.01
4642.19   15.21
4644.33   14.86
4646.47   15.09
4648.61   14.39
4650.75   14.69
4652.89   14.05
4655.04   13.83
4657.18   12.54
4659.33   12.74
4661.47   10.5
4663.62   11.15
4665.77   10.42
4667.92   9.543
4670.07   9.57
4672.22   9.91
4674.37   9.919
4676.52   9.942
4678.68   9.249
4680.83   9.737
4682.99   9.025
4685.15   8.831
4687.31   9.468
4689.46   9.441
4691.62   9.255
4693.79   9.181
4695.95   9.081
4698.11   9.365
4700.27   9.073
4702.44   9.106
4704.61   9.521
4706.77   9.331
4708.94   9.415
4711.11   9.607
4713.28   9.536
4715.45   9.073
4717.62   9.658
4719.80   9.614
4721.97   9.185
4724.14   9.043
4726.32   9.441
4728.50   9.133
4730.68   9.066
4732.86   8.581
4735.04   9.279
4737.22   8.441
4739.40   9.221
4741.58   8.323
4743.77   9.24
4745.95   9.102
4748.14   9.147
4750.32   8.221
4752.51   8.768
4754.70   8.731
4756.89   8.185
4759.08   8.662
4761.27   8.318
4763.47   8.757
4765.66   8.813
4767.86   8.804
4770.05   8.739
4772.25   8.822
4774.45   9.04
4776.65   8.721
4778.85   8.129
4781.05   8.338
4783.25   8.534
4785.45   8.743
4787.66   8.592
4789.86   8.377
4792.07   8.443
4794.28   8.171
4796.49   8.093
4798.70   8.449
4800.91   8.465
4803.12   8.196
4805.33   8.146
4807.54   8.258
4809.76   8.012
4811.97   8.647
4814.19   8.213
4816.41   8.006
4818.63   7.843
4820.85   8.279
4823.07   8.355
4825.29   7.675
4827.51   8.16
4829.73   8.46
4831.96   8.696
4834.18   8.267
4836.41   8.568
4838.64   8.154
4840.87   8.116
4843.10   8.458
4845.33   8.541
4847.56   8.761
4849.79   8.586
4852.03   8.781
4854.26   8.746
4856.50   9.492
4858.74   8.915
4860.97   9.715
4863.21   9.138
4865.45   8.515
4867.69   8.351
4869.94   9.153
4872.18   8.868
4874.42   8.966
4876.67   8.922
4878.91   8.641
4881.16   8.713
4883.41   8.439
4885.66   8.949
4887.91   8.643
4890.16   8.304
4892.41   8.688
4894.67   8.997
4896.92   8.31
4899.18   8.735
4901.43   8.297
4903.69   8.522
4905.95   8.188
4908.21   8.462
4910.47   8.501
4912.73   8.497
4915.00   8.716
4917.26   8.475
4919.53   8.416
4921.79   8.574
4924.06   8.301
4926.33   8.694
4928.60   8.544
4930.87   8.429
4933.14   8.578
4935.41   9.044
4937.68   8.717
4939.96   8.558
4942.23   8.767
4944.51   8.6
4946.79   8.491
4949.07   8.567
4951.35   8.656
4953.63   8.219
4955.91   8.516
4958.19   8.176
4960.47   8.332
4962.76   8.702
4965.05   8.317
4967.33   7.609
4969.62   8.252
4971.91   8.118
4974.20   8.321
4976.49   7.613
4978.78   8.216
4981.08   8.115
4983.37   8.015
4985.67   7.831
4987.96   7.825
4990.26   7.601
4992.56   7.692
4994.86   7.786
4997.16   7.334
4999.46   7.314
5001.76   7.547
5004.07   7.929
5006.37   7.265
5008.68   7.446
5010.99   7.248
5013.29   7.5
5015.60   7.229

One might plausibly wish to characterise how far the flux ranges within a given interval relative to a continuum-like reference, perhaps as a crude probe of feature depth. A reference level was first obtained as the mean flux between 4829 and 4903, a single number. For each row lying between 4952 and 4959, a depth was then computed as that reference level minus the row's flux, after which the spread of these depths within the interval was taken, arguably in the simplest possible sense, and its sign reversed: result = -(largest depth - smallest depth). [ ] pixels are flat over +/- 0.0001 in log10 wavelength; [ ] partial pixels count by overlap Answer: -0.34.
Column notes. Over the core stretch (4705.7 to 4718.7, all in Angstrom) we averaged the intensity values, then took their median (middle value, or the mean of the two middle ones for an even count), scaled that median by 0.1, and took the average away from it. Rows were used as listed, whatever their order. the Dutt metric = -8.5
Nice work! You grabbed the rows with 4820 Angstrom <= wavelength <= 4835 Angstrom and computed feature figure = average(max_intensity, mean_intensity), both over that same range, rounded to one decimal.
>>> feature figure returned 8.5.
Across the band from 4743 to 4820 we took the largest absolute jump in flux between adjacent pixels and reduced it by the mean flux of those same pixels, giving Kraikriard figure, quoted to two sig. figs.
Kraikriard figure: -7.6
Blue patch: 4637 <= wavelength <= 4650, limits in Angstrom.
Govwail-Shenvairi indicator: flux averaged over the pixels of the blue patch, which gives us 14.8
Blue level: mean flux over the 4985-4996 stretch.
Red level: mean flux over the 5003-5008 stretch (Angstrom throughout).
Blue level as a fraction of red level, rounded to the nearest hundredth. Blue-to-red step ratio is 1.02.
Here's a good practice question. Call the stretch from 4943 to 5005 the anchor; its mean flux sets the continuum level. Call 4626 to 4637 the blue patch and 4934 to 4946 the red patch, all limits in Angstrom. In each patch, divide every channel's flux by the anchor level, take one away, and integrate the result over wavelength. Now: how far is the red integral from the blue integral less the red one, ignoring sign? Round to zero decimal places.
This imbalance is 5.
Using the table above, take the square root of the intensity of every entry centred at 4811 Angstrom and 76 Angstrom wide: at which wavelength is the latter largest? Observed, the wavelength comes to 4774.45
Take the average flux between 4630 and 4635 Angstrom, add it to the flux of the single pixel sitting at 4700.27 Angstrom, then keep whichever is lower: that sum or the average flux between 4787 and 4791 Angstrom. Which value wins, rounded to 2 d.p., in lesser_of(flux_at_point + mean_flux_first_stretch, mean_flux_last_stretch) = 8.48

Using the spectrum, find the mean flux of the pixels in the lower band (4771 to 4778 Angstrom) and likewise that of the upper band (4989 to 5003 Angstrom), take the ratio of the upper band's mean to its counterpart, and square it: 0.73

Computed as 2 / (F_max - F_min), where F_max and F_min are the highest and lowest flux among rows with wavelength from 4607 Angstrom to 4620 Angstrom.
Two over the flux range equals 1.3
